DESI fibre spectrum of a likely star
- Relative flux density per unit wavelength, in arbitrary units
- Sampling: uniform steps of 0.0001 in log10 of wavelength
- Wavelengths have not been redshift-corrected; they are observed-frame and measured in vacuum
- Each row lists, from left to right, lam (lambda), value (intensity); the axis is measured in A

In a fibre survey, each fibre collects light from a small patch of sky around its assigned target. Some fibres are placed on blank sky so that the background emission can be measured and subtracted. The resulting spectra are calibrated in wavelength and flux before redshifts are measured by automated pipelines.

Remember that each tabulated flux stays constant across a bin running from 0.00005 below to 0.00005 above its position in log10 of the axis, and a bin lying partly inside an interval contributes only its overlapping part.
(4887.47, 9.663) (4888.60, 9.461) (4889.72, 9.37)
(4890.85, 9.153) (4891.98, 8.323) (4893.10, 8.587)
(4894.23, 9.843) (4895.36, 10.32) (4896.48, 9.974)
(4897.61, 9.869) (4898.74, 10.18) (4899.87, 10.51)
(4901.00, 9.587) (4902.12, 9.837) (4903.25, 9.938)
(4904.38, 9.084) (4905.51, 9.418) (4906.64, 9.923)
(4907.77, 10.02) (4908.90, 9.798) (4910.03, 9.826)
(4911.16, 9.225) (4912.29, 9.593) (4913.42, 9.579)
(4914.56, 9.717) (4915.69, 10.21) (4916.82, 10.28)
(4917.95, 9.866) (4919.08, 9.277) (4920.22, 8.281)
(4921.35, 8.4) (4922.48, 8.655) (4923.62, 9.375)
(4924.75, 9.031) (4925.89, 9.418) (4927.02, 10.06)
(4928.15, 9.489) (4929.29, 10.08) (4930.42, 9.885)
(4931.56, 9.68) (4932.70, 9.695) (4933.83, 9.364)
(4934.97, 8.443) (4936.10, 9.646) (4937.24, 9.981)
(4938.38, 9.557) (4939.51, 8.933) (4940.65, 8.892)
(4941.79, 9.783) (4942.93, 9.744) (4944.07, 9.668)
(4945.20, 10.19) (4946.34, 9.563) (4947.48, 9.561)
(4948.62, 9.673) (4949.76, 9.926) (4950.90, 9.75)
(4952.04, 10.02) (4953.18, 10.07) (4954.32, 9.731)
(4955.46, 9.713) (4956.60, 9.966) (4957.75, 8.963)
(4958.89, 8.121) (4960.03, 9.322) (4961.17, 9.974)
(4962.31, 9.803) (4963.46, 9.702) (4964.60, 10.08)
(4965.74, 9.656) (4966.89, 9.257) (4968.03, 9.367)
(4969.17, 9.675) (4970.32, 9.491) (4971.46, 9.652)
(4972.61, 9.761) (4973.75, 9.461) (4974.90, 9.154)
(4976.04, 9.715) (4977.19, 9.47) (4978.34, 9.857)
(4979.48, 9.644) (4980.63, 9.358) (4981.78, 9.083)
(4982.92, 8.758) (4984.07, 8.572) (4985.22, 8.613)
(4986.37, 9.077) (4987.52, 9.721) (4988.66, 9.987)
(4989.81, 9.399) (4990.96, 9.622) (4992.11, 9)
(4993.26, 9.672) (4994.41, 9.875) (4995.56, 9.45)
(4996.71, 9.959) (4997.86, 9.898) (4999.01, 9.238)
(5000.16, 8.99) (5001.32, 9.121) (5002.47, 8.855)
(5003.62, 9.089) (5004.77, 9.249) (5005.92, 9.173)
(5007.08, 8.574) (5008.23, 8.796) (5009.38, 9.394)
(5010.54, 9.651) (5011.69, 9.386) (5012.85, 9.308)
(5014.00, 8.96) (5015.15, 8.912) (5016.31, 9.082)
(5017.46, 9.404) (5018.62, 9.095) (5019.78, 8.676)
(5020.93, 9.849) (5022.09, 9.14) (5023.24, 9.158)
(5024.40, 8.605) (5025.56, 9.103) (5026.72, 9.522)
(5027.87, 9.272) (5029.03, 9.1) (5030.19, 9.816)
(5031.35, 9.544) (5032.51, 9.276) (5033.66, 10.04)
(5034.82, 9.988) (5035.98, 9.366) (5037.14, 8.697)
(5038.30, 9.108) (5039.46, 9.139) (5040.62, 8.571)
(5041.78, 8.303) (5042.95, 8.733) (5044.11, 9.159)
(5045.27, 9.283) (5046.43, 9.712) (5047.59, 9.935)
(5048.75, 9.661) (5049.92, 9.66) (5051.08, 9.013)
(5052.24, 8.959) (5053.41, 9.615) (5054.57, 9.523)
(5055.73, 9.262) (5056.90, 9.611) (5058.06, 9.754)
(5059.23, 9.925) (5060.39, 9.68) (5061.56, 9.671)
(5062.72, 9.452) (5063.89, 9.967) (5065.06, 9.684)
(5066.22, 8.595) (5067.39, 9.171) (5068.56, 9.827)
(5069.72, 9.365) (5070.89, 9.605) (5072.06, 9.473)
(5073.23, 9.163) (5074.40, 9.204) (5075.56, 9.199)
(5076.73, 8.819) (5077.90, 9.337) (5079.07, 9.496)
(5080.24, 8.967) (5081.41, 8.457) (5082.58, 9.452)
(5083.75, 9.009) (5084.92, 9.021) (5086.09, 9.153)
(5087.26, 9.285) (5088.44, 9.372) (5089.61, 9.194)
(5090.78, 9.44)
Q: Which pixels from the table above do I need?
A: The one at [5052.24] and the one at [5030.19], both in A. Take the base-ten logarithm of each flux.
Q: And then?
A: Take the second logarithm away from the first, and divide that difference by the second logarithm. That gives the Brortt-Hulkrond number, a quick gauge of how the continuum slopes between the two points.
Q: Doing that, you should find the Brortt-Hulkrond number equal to -0.04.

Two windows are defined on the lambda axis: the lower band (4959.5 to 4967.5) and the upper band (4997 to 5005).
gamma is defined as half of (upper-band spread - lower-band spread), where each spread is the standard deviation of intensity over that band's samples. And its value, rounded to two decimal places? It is 0.01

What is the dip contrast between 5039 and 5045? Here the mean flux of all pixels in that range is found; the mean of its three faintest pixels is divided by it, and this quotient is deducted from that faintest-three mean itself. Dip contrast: 7.56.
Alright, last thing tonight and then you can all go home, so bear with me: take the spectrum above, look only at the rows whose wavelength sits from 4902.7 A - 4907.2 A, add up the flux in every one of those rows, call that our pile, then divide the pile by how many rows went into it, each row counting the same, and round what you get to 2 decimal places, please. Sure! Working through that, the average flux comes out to 9.59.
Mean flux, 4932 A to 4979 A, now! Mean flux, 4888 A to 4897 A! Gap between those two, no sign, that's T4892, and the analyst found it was 0.19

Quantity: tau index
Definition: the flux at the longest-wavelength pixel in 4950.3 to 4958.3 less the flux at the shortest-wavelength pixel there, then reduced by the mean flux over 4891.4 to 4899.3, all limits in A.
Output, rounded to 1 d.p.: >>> -10.4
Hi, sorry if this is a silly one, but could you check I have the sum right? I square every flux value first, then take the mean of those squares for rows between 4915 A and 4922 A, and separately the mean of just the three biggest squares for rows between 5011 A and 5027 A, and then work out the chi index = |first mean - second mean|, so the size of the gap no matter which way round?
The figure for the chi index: 3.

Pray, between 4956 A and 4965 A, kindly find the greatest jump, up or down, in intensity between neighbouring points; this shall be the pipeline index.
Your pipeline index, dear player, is 1.2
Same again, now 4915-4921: 1.0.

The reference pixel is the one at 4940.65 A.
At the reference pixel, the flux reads 8.892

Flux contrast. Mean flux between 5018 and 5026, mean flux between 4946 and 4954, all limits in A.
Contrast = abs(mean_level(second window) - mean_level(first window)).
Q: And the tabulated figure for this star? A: 0.7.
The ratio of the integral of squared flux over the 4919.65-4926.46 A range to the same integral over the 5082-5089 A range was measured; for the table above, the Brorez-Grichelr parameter 0.90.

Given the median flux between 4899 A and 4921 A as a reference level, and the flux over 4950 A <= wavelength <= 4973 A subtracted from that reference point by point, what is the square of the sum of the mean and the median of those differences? 0.08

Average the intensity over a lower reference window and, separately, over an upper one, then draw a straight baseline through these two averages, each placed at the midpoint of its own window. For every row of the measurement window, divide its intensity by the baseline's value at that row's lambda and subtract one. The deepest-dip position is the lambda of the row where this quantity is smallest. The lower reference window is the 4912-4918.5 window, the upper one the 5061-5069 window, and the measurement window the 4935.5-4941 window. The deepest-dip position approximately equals 4940.65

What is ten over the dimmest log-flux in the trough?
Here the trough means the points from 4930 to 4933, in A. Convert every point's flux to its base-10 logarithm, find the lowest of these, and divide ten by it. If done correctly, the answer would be 10.1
